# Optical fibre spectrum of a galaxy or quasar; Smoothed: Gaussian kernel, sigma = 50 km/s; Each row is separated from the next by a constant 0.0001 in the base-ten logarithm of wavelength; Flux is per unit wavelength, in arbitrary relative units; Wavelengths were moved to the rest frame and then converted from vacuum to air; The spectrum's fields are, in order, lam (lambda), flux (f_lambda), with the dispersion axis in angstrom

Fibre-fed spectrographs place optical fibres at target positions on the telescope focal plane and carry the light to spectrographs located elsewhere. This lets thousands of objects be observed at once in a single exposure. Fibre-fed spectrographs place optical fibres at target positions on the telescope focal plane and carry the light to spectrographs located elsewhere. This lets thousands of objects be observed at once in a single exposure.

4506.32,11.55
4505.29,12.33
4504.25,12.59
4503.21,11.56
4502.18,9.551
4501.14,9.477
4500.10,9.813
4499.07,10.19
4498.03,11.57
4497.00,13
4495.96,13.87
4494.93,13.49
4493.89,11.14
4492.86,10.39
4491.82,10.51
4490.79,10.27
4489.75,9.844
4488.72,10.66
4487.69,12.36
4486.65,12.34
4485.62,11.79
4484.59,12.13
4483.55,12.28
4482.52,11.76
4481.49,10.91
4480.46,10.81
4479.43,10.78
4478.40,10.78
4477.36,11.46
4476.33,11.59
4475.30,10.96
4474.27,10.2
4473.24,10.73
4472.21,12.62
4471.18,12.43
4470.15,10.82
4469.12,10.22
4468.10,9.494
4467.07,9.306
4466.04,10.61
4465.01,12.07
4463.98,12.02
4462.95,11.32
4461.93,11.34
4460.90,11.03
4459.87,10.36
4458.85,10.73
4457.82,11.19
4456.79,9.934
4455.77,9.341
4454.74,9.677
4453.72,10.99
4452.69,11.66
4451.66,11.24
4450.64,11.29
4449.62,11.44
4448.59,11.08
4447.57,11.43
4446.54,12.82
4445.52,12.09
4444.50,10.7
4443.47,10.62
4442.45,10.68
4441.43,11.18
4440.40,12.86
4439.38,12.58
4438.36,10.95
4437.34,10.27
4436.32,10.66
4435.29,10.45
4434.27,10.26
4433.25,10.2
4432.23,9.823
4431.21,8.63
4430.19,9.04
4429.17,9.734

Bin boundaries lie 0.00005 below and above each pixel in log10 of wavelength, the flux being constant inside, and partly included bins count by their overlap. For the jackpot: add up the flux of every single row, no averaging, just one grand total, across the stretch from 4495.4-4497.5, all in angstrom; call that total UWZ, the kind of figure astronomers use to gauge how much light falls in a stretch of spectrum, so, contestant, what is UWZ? 27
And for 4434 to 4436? 21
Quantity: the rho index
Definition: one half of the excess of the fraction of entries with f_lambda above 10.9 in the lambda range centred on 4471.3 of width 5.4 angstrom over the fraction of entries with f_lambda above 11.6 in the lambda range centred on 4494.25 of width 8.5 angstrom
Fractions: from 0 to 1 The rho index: 0.01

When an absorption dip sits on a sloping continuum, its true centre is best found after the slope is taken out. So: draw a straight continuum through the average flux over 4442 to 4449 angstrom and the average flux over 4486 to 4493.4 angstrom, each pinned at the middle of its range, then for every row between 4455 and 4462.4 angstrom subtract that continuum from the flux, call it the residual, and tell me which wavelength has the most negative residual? 4455.77 angstrom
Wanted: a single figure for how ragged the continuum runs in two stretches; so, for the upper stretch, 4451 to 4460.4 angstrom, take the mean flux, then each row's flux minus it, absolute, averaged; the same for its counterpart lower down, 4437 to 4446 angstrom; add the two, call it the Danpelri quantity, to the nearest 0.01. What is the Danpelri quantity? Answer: 1.45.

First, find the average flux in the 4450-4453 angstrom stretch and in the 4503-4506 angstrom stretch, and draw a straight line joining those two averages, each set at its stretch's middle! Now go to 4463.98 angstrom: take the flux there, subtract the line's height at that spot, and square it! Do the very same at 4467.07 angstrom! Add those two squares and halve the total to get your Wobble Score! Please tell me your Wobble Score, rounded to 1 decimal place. 2.8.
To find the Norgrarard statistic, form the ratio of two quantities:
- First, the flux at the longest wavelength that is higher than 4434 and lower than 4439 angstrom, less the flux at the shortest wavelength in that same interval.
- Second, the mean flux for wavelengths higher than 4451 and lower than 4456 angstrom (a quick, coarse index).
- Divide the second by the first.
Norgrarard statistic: 15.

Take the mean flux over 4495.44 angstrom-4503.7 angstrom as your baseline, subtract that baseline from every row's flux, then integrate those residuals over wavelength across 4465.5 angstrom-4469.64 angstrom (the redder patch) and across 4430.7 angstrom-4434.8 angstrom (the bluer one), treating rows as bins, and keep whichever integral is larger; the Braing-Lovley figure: -5.0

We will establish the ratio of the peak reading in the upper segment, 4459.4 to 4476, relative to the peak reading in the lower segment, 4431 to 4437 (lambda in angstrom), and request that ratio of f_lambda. 1.18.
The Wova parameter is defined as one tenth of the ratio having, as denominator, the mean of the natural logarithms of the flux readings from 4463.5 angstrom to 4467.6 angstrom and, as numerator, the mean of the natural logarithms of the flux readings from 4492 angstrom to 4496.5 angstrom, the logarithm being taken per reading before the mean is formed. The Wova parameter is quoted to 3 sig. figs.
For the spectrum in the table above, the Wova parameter 0.104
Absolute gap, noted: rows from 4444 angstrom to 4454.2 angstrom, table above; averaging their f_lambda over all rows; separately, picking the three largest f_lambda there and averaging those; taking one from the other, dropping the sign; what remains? 0.7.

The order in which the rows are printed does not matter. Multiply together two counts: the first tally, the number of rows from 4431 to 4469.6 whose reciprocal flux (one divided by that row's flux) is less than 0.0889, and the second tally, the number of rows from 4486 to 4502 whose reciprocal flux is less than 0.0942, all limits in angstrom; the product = 96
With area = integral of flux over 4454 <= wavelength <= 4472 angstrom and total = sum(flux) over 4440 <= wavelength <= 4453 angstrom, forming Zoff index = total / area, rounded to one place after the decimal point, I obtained 0.8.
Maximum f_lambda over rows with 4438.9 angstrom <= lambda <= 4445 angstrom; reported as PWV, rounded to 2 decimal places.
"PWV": 12.86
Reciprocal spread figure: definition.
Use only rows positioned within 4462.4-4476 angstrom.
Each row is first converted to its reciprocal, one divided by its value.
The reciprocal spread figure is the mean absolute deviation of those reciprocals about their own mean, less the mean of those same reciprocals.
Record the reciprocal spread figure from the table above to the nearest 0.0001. -0.0848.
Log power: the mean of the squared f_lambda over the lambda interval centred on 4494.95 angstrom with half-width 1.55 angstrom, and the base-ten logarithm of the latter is 2.22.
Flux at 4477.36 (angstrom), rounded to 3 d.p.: 11.460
